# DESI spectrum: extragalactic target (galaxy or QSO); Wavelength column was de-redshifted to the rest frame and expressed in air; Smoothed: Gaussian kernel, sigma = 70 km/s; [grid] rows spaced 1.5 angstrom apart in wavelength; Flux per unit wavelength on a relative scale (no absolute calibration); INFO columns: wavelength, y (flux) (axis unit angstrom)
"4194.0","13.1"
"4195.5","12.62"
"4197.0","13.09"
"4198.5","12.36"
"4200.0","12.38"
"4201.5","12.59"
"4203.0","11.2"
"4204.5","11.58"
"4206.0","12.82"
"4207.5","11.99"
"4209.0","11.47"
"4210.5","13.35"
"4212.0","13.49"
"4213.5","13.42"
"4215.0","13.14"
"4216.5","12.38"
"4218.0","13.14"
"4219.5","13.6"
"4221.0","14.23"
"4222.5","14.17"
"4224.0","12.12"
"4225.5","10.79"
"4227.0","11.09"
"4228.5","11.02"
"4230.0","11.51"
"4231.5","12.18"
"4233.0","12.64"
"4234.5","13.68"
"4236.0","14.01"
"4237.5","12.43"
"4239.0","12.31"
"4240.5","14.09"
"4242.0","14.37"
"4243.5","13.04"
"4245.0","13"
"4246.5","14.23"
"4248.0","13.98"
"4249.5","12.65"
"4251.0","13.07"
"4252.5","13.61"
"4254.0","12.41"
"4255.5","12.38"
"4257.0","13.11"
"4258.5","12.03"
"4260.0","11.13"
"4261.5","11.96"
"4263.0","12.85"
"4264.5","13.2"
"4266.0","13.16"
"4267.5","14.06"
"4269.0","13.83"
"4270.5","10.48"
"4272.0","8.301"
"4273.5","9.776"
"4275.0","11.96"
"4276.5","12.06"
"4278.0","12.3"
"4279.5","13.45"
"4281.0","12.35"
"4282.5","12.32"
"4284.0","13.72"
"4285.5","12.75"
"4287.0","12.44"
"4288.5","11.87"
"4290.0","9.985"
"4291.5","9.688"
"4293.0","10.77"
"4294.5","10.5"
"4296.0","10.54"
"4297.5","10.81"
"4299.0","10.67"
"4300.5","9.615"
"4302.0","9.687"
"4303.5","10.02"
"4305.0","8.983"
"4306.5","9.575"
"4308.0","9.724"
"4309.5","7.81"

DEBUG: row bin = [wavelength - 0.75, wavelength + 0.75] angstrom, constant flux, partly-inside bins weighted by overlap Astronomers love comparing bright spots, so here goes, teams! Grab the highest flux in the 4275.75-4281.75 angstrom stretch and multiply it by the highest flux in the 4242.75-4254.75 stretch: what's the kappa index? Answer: 191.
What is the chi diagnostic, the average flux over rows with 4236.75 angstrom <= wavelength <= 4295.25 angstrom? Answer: 12.3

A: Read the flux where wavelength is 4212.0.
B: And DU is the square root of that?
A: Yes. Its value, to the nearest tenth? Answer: 3.7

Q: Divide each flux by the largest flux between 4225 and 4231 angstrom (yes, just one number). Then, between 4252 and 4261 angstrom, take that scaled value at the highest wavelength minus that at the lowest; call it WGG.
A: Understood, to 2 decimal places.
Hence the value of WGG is -0.22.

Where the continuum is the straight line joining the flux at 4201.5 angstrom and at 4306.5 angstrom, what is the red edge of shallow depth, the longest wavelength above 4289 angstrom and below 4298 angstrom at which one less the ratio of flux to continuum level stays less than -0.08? 4297.5 angstrom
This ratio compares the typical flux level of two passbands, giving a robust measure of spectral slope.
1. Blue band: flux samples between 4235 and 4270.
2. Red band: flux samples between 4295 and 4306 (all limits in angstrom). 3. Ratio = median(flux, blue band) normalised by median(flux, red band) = 1.30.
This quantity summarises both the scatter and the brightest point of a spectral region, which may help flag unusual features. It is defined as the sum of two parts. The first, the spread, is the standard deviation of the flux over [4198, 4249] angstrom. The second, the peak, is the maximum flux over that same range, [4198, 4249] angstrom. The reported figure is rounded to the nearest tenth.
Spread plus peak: 15.4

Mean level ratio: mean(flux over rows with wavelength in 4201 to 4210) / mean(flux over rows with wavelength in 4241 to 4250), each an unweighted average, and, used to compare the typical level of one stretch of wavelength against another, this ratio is 0.88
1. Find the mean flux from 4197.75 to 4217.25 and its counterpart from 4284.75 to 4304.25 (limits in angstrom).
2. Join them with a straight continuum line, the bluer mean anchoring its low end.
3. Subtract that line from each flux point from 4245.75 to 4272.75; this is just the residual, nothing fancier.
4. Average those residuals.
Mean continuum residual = 1.15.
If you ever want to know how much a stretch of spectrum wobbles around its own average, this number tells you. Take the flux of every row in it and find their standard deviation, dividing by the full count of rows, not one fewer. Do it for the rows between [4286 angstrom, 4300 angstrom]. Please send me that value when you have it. 0.81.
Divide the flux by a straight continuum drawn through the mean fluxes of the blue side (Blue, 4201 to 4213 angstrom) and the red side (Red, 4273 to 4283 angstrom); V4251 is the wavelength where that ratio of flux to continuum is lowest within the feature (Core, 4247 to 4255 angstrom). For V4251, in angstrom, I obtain 4254.0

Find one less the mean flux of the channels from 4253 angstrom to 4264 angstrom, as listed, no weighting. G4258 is -11.3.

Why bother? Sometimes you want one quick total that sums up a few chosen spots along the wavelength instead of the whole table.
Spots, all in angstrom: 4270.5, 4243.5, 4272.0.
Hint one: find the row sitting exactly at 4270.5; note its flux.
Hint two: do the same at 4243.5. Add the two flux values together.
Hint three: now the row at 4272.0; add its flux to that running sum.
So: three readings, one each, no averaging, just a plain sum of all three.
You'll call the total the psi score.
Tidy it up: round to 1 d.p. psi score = 31.8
